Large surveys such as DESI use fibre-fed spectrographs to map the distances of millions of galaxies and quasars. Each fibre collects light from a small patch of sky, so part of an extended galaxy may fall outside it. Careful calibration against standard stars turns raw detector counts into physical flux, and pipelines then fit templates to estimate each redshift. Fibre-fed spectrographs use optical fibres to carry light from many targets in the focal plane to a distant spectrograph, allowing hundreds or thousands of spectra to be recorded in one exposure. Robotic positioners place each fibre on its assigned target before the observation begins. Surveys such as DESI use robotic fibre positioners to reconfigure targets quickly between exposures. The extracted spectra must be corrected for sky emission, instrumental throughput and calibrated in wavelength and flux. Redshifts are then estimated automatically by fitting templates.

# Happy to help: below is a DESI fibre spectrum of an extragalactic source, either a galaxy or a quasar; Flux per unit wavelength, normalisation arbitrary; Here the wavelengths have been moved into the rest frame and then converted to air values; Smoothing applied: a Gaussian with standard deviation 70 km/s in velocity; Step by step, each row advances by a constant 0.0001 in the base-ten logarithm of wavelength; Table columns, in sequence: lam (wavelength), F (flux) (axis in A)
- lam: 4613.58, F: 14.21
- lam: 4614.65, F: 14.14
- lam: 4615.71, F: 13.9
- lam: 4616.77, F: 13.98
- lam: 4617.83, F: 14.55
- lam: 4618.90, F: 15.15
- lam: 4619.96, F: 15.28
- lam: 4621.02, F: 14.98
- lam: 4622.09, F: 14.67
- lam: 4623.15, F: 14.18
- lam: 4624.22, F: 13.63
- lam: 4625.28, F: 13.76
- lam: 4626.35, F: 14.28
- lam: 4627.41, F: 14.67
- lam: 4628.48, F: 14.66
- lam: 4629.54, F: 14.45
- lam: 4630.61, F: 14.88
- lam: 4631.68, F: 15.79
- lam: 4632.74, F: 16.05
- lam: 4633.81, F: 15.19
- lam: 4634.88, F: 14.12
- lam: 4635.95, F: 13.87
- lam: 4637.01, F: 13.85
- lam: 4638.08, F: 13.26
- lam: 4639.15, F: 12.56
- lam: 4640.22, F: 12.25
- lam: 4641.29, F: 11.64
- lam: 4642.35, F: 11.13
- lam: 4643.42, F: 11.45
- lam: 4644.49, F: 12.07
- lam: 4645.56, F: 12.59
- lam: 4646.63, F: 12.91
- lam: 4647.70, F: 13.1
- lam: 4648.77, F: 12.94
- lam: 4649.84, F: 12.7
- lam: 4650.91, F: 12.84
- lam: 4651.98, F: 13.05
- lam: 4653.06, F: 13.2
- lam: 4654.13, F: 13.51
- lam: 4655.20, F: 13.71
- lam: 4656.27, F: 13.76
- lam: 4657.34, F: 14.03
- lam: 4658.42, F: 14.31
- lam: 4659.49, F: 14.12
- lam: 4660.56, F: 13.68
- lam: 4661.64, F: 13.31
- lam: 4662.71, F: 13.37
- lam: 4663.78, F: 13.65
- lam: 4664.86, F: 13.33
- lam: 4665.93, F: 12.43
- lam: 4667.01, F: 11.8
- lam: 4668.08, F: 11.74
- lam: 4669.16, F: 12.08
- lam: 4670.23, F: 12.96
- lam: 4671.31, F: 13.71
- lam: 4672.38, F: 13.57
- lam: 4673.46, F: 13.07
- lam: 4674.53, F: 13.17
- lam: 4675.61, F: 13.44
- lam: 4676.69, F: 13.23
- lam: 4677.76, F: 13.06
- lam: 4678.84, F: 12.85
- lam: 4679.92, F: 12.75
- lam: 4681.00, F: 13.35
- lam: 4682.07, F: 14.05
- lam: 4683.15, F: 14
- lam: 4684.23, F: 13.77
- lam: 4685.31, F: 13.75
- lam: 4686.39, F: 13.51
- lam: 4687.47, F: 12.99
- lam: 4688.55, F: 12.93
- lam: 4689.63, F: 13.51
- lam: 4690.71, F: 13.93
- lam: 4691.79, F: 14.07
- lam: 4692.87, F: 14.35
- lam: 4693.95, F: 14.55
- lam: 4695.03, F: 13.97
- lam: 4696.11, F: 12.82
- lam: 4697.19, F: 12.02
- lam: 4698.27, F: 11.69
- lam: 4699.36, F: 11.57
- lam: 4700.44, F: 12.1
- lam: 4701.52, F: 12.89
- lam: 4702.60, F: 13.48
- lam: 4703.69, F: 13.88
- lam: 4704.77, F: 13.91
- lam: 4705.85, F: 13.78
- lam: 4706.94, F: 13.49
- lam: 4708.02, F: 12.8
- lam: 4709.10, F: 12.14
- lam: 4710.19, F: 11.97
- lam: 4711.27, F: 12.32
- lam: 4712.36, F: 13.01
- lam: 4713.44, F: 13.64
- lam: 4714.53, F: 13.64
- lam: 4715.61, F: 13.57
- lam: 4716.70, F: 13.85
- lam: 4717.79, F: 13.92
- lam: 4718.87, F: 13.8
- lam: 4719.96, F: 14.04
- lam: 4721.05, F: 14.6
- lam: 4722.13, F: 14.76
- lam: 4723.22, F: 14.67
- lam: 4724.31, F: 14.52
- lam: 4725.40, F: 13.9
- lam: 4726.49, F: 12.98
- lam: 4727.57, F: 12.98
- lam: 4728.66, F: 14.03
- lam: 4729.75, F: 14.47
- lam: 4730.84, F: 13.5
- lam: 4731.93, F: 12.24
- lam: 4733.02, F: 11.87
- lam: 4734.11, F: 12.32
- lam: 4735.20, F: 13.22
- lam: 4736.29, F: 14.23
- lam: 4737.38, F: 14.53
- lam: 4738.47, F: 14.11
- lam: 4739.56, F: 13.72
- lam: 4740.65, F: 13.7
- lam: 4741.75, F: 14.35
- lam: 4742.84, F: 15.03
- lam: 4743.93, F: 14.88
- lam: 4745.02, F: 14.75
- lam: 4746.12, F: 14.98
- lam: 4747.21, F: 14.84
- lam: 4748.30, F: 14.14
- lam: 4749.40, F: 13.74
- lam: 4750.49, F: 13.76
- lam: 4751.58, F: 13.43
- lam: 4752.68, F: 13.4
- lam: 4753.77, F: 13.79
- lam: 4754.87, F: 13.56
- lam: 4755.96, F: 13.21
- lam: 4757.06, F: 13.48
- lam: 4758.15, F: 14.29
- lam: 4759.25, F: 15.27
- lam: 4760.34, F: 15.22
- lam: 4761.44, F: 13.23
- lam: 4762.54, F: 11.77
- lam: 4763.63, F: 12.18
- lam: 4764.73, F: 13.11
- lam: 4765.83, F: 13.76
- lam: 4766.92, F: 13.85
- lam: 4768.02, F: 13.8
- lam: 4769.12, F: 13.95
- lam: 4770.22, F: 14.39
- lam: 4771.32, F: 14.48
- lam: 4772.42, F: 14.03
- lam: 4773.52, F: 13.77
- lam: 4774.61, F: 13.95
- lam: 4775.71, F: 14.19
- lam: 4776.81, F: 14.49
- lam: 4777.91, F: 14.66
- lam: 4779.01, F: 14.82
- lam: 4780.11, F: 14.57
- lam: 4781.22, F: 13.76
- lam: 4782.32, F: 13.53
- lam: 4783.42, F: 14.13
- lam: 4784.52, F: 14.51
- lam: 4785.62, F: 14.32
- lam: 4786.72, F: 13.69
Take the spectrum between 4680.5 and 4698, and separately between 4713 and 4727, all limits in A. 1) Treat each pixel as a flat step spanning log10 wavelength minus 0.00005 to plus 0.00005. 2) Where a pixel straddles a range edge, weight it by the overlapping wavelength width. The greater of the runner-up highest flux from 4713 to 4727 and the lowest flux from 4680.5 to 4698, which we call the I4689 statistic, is 14.7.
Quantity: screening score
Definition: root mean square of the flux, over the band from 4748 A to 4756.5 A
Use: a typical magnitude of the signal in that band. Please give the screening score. 13.6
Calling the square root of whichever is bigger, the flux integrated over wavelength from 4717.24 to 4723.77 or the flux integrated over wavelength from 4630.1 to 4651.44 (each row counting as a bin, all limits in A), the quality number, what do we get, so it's 16.8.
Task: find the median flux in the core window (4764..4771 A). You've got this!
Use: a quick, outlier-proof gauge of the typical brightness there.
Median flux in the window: 13.8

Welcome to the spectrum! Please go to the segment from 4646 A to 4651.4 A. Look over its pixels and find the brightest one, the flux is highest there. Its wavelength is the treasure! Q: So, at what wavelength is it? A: 4647.70 A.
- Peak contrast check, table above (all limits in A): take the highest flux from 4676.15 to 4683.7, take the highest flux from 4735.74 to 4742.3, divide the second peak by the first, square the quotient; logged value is 1.07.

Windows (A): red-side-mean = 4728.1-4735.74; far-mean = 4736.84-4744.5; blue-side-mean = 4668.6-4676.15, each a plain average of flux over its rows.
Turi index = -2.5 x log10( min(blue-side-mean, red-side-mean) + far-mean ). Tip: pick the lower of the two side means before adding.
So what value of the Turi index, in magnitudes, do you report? -3.60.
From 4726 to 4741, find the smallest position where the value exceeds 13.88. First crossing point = 4728.66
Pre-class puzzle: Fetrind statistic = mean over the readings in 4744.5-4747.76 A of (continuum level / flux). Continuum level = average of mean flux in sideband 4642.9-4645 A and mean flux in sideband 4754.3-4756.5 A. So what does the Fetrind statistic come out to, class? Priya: 0.846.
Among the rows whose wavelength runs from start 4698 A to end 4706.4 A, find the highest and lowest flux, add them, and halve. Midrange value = 12.7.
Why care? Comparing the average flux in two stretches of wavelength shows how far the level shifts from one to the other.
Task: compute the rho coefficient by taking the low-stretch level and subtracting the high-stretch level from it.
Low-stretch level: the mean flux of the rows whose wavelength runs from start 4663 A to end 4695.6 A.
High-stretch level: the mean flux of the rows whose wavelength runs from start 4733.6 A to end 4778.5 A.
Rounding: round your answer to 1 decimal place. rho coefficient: -0.6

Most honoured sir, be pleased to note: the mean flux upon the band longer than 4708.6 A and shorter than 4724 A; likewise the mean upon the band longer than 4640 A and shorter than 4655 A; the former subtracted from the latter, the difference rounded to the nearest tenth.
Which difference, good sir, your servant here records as -1.0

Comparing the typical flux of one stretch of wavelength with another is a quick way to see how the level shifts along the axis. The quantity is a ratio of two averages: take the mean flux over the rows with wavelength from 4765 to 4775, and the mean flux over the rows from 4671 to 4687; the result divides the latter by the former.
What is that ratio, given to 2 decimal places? 0.96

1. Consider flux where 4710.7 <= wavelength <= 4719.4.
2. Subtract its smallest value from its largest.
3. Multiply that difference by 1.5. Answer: 2.4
